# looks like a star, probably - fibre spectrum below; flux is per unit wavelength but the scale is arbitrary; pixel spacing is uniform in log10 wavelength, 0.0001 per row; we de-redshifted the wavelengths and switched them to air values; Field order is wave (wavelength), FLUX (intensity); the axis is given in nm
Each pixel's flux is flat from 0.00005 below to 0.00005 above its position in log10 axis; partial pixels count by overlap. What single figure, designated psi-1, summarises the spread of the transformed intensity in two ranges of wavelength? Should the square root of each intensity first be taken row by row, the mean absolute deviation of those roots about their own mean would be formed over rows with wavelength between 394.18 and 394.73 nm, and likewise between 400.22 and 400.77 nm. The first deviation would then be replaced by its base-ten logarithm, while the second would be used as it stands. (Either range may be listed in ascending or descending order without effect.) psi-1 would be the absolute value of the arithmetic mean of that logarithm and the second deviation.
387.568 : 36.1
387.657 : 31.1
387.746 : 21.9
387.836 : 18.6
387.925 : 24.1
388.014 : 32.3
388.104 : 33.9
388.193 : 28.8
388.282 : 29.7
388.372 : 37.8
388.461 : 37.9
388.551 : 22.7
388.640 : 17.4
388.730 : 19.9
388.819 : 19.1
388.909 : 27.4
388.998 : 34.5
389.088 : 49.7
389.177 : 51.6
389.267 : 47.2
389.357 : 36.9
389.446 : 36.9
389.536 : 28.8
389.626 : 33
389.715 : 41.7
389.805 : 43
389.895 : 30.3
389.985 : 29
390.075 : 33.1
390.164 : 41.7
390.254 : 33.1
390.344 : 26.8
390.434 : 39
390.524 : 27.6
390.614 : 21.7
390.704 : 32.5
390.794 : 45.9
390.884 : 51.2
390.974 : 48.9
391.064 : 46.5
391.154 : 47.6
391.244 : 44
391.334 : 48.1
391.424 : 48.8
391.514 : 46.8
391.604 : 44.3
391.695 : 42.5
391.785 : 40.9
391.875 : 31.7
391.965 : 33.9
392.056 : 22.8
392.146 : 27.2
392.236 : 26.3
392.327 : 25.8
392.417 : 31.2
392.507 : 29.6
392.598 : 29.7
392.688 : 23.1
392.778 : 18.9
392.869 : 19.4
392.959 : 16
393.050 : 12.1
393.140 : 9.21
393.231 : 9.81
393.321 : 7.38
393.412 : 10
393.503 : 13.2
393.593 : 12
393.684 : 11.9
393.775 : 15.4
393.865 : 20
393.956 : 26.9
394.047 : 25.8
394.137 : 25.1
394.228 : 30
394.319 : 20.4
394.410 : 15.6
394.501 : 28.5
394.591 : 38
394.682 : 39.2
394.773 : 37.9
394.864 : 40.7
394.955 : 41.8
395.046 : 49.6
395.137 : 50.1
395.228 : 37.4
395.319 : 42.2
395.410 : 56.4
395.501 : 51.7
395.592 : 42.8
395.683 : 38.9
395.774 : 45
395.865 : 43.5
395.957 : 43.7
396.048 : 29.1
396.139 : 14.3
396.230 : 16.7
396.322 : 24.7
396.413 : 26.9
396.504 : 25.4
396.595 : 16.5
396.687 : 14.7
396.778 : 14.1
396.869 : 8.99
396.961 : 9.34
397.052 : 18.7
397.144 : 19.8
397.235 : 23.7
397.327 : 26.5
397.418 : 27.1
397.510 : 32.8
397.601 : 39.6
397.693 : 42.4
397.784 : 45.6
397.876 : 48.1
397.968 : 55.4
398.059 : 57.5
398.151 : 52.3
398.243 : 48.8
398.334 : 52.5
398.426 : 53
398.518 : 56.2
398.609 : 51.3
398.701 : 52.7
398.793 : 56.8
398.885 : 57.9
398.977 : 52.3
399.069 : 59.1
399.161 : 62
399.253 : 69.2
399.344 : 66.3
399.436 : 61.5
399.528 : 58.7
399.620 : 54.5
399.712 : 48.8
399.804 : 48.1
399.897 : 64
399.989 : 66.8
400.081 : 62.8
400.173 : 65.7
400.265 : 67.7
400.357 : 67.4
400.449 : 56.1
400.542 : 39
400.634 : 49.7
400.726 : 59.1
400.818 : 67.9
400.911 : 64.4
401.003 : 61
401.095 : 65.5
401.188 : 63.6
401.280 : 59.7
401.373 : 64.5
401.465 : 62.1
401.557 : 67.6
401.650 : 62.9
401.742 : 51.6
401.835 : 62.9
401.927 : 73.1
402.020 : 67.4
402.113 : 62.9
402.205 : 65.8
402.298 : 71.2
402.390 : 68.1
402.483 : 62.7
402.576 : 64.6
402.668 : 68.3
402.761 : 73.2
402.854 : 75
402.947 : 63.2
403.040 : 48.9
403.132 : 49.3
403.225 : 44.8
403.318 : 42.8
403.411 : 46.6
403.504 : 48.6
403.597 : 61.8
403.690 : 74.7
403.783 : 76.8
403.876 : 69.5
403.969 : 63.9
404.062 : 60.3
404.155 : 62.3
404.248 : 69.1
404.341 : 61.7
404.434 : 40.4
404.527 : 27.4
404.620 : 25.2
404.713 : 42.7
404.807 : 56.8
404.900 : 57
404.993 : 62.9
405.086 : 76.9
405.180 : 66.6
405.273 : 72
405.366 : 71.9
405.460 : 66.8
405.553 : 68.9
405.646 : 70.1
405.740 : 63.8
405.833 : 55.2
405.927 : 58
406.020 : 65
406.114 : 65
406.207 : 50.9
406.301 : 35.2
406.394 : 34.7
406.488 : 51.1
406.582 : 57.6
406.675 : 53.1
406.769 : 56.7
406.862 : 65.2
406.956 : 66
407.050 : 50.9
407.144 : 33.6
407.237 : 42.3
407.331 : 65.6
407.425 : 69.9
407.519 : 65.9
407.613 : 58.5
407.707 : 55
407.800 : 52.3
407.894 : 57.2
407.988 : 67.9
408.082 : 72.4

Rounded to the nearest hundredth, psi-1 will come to 0.20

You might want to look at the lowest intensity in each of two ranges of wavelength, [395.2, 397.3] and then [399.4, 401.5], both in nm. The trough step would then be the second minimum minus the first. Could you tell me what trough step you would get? 30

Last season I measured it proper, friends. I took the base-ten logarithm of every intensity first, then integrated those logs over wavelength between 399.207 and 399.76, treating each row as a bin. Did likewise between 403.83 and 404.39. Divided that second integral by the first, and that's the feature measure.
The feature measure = 1.03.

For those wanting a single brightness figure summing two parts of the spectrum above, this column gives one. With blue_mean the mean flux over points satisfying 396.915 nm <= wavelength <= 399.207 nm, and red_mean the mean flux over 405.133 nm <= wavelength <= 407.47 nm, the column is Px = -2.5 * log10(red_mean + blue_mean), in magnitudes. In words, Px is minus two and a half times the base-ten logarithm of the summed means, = -5.02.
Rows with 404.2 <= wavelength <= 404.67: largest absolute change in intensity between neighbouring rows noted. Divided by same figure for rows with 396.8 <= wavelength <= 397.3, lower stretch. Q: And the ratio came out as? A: 2.28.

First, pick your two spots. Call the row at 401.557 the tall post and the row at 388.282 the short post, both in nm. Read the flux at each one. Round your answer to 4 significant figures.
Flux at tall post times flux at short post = 2008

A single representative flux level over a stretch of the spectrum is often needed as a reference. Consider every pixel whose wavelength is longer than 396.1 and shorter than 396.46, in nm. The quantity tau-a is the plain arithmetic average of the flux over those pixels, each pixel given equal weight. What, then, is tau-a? 21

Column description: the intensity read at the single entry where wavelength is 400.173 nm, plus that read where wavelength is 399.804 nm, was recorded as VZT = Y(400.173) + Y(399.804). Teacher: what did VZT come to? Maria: 114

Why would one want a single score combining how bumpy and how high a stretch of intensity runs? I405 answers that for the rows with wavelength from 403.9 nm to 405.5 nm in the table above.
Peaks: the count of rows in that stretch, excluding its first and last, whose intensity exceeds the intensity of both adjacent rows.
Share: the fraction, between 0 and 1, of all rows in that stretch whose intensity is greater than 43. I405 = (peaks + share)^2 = 14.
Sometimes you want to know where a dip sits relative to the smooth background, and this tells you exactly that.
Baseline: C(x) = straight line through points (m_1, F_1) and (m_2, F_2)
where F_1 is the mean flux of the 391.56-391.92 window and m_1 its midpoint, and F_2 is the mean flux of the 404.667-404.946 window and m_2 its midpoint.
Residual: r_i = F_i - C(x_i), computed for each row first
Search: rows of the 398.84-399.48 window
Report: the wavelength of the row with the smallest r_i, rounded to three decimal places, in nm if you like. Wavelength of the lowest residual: 398.977 nm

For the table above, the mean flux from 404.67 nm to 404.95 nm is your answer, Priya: 52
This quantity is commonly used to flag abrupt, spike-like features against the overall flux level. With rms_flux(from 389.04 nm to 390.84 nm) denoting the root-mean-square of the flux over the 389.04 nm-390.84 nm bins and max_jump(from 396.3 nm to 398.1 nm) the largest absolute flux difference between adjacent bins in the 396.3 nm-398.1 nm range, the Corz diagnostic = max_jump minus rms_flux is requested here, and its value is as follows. -28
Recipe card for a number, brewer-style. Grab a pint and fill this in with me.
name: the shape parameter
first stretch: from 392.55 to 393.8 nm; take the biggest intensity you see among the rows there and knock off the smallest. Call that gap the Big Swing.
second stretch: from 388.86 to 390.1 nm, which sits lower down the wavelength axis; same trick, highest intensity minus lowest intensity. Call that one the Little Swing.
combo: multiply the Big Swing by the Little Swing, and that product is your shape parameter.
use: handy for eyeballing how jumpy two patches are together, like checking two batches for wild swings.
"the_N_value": 540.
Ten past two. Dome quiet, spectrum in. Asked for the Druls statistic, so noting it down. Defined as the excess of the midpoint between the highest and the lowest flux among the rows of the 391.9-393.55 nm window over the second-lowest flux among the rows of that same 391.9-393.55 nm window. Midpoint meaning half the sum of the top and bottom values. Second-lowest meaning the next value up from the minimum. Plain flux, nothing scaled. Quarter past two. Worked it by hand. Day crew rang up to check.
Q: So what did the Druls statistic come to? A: 11.4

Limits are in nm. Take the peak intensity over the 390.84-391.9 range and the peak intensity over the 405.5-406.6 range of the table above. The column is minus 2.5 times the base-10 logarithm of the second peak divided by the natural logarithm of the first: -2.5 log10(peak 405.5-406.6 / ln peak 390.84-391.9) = -3.13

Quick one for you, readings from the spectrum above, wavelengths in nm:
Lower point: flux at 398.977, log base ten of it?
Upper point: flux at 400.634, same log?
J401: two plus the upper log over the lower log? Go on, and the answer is 2.99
